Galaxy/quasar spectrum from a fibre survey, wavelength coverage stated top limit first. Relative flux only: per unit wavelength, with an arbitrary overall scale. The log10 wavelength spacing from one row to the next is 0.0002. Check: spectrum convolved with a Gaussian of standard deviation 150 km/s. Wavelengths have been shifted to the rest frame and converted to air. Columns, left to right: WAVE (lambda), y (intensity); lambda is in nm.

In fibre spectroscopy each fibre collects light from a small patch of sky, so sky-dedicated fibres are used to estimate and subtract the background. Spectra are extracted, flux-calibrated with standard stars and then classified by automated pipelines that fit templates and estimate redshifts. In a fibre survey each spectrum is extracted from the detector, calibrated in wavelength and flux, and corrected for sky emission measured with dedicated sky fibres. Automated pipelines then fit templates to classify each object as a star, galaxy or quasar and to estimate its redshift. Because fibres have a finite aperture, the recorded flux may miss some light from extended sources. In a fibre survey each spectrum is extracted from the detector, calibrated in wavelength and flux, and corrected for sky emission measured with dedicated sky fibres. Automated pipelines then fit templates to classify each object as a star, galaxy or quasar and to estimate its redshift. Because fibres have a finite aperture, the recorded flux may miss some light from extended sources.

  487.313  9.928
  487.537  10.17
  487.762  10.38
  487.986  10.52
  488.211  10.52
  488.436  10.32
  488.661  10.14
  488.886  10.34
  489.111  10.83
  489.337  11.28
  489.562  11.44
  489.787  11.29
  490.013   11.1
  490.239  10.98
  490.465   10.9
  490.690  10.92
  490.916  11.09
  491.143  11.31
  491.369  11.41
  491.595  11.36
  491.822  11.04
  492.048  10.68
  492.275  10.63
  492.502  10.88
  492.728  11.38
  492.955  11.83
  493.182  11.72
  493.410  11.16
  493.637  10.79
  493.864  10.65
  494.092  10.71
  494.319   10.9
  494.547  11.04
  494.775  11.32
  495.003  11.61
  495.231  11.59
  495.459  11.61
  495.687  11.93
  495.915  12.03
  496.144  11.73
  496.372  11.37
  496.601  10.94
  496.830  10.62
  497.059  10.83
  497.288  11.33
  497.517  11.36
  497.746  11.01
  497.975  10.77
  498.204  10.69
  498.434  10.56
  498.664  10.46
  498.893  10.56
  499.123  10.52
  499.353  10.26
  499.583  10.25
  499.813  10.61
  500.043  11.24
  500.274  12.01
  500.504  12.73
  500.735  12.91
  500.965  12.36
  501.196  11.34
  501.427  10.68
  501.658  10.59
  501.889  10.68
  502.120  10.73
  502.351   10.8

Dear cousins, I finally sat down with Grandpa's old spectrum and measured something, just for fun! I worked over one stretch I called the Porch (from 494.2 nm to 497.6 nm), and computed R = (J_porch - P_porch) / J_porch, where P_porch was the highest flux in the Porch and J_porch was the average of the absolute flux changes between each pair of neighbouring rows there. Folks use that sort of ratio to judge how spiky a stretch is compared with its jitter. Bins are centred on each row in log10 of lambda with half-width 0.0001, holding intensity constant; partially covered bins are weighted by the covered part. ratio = -50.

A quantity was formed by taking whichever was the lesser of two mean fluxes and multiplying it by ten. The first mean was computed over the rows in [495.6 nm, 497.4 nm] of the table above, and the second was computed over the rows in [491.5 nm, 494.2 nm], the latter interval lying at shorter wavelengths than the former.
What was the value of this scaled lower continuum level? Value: 111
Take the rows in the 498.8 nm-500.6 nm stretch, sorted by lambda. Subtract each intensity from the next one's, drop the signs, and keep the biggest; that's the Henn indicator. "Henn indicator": 0.8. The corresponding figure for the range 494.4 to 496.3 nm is 0.3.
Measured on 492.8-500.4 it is 0.8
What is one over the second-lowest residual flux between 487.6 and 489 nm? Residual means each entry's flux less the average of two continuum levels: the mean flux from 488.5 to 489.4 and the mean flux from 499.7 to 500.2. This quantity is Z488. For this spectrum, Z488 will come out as -2.1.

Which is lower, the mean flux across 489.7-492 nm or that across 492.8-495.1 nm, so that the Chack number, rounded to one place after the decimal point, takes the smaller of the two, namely 11.1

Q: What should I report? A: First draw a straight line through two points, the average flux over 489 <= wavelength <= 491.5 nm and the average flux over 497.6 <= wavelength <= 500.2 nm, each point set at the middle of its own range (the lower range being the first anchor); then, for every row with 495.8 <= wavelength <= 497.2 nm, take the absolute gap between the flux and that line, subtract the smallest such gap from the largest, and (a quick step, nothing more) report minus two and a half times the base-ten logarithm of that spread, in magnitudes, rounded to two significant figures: -0.14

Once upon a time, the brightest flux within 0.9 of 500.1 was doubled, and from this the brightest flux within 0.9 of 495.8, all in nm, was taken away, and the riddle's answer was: 13.8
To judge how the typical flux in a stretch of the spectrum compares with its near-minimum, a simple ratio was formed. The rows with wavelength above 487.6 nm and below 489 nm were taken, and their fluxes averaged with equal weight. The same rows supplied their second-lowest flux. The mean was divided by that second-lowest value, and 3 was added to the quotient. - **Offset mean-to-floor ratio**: 4.00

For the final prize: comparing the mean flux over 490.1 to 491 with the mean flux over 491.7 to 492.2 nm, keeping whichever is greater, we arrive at 11.0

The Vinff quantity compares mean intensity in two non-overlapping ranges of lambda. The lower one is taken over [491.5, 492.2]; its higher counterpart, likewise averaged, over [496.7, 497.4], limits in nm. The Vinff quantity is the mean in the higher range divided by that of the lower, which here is 0.99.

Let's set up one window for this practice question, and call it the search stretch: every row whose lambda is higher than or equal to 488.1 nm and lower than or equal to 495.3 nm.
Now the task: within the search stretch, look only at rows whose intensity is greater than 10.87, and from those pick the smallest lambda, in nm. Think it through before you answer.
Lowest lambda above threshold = 489.337 nm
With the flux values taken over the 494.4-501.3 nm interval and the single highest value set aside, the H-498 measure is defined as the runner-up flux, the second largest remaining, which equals 12.73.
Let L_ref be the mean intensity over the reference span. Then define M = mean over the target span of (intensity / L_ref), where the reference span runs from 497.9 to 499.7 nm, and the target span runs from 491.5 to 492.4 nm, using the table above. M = 1.04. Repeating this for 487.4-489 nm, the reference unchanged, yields 0.98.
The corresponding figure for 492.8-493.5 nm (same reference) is 1.10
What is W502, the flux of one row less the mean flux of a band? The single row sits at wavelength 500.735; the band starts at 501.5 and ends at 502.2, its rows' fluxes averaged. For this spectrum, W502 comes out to 2.24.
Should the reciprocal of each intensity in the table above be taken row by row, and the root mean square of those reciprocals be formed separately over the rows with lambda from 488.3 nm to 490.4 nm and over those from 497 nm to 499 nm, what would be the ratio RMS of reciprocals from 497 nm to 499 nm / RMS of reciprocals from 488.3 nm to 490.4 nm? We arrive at 1.00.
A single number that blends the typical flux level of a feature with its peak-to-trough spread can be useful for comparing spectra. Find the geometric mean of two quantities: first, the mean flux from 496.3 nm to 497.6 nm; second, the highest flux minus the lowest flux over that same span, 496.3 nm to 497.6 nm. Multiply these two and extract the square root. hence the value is 2.9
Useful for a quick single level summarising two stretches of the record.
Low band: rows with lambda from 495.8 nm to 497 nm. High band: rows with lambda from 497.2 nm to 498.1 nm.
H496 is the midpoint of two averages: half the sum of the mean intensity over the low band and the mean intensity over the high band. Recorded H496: 11.2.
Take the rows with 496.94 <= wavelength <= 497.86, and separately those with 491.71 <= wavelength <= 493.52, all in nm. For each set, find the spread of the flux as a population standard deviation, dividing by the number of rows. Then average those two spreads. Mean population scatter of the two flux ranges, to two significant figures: 0.32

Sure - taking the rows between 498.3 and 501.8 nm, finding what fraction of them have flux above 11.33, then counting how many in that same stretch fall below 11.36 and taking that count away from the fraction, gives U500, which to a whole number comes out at -11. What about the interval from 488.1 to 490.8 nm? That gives -11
